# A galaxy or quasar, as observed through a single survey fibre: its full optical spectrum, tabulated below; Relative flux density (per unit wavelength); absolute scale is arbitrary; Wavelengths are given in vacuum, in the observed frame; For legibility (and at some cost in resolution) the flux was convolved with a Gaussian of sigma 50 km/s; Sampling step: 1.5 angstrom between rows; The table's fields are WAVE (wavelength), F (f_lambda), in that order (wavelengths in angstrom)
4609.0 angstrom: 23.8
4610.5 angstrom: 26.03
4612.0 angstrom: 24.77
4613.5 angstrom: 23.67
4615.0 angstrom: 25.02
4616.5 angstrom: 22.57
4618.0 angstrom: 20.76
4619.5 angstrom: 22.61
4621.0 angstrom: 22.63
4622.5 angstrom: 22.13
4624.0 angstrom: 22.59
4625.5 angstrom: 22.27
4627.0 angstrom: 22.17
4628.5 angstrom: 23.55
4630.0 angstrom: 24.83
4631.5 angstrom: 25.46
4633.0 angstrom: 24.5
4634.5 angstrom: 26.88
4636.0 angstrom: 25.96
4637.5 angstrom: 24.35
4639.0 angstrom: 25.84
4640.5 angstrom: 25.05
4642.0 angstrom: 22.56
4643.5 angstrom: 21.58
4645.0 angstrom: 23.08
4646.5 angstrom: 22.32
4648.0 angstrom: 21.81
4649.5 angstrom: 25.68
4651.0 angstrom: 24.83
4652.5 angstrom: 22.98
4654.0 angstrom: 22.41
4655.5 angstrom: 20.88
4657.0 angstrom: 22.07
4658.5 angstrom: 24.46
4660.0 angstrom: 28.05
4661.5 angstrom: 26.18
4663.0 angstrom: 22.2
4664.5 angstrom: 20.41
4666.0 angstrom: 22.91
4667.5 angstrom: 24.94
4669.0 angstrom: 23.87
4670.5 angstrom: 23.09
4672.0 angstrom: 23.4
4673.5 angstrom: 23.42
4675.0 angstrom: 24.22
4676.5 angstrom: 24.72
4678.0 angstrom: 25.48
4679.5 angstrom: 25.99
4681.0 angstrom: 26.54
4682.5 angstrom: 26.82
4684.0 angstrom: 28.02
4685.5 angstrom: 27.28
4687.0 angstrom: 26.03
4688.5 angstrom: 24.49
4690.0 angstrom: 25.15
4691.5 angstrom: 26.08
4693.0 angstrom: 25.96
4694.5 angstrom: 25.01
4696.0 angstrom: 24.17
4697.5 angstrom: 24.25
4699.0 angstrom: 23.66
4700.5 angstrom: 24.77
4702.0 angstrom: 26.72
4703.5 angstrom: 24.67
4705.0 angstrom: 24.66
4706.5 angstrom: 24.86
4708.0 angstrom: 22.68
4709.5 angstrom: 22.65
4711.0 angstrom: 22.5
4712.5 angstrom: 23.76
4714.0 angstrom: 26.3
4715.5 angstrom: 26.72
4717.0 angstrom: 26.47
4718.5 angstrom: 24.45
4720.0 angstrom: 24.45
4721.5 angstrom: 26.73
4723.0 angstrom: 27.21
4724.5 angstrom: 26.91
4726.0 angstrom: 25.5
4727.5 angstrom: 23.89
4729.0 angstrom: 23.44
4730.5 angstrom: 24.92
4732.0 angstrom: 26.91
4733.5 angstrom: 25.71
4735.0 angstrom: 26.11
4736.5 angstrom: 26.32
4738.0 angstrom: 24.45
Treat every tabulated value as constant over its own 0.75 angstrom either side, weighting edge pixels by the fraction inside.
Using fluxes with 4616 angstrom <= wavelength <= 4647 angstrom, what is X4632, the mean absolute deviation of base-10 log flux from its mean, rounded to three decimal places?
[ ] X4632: 0.026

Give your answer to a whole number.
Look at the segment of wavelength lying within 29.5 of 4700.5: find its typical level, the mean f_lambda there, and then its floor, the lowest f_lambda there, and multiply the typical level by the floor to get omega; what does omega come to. 565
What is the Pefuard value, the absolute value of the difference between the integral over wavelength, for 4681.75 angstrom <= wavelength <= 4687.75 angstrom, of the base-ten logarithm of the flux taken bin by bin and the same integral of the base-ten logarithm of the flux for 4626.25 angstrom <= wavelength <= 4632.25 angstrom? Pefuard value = 0.31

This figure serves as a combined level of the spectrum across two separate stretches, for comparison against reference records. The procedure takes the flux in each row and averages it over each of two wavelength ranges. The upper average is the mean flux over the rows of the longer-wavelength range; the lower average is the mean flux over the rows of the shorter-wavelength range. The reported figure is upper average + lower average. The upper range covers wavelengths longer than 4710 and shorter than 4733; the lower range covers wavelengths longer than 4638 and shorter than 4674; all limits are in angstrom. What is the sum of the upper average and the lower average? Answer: 48.8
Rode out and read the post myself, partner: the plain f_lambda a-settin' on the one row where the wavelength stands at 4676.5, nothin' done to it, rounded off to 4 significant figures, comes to 24.72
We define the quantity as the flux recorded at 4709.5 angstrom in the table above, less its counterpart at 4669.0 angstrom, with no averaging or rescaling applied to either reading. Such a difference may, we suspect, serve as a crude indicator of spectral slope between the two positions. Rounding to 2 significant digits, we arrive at -1.2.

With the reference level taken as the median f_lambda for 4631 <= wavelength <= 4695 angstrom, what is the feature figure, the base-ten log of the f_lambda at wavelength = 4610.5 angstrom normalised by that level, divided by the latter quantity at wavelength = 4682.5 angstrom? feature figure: 1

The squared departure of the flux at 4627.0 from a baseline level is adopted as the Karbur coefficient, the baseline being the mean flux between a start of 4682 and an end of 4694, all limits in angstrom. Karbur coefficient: 16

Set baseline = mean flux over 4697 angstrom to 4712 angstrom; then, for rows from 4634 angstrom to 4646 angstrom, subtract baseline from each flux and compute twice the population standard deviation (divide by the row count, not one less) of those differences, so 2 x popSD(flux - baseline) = 3.48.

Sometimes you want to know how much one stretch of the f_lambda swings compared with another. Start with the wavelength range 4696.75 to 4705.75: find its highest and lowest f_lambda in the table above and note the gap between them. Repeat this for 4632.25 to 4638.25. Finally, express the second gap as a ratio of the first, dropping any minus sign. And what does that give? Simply 0.8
